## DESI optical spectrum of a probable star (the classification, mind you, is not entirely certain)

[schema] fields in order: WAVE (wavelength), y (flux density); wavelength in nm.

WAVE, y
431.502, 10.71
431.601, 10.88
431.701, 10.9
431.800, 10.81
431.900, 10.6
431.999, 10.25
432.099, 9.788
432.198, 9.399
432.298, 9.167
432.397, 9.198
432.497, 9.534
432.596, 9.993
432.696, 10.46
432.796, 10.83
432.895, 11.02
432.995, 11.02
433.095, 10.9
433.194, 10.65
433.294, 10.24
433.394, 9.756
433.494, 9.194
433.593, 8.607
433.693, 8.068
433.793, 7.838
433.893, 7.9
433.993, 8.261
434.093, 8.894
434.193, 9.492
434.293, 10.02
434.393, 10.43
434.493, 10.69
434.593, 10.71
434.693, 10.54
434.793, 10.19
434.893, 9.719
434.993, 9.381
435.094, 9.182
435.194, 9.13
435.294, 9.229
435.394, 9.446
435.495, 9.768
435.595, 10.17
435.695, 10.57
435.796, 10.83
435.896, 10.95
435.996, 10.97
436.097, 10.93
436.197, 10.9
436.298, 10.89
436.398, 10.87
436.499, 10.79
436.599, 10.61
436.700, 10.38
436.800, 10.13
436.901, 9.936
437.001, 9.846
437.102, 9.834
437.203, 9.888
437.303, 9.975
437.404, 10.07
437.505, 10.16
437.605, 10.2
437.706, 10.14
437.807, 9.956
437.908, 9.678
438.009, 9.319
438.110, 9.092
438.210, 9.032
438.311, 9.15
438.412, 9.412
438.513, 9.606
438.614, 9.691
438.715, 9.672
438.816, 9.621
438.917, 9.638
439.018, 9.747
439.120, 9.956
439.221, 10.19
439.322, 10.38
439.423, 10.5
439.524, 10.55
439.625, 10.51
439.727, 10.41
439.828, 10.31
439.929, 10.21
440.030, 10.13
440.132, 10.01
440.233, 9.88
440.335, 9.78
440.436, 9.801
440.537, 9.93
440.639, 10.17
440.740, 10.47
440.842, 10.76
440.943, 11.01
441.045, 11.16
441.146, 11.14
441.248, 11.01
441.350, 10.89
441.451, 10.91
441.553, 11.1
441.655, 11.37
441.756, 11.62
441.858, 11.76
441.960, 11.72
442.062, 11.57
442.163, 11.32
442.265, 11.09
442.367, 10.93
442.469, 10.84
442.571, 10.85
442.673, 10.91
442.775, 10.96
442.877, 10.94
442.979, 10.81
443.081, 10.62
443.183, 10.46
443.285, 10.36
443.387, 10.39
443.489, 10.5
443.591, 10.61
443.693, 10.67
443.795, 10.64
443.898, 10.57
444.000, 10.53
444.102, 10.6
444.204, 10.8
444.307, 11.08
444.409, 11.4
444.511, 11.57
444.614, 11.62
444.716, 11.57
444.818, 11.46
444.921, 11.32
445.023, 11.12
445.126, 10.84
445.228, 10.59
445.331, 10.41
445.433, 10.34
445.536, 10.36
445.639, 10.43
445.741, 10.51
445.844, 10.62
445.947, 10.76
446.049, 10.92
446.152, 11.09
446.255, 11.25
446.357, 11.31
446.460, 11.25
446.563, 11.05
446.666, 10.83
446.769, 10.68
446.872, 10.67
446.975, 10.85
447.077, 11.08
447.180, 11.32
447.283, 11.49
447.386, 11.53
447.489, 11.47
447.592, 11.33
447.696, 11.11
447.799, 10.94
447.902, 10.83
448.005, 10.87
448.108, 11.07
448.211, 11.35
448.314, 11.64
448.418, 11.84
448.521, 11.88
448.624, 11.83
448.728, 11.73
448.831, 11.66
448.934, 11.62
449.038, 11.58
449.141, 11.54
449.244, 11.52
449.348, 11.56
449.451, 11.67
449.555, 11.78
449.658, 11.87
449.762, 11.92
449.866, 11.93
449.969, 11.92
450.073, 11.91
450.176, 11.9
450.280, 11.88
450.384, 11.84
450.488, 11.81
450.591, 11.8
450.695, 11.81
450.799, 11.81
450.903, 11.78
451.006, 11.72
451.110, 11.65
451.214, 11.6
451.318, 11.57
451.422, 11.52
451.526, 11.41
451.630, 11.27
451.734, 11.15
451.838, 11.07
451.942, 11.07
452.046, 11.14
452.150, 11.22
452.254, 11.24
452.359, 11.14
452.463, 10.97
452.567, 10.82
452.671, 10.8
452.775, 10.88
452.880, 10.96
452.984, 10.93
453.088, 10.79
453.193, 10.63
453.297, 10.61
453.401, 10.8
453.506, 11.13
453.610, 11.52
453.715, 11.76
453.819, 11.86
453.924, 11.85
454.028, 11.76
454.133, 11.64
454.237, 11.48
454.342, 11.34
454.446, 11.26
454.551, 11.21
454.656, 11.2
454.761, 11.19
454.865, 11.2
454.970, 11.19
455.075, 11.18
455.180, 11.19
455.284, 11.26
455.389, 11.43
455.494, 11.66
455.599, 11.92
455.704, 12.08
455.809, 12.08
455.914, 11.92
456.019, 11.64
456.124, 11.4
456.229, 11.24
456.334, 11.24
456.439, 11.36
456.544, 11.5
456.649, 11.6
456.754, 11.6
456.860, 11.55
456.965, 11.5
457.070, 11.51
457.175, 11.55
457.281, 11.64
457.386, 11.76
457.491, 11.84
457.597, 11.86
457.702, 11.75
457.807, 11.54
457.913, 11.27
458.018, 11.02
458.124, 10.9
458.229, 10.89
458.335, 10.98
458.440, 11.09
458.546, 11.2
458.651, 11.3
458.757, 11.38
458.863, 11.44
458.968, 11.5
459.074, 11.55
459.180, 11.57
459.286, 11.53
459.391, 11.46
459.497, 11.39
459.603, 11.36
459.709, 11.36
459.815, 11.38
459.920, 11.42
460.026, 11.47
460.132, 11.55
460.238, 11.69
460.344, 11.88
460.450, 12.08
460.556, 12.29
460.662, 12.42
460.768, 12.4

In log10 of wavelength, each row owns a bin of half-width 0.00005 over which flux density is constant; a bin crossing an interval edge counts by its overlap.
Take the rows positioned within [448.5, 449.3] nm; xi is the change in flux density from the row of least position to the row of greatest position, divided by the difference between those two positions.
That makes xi -0.5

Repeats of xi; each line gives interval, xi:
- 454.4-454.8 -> -0.2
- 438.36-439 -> 0.4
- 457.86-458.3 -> -1.2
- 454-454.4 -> -1.3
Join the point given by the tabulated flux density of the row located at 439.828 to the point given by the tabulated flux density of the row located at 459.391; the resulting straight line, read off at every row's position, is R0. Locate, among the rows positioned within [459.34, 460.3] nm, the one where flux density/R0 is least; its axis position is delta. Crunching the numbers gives 459.709 nm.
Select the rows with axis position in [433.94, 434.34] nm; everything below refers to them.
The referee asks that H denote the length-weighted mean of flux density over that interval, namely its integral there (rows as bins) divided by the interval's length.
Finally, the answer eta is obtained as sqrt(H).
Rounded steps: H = 9.1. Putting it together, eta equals 3.02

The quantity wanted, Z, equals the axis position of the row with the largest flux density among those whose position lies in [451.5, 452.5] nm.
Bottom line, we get 451.526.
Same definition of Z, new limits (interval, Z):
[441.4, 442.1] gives 441.858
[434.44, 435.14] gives 434.593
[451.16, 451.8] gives 451.214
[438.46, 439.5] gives 439.423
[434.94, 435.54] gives 435.495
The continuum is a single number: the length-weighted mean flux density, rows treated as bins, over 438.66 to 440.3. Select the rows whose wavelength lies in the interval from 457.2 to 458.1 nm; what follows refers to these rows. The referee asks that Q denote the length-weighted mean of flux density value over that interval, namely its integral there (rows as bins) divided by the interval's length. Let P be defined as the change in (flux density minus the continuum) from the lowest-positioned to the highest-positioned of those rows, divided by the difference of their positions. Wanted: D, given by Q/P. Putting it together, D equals -14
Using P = -0.8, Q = 11.6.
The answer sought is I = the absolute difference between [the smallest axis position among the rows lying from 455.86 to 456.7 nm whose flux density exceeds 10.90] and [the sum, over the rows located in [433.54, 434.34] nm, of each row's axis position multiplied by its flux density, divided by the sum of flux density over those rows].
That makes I 21.96 nm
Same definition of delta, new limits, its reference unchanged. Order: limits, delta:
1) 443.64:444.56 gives 444.000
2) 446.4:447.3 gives 446.872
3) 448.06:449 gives 448.108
